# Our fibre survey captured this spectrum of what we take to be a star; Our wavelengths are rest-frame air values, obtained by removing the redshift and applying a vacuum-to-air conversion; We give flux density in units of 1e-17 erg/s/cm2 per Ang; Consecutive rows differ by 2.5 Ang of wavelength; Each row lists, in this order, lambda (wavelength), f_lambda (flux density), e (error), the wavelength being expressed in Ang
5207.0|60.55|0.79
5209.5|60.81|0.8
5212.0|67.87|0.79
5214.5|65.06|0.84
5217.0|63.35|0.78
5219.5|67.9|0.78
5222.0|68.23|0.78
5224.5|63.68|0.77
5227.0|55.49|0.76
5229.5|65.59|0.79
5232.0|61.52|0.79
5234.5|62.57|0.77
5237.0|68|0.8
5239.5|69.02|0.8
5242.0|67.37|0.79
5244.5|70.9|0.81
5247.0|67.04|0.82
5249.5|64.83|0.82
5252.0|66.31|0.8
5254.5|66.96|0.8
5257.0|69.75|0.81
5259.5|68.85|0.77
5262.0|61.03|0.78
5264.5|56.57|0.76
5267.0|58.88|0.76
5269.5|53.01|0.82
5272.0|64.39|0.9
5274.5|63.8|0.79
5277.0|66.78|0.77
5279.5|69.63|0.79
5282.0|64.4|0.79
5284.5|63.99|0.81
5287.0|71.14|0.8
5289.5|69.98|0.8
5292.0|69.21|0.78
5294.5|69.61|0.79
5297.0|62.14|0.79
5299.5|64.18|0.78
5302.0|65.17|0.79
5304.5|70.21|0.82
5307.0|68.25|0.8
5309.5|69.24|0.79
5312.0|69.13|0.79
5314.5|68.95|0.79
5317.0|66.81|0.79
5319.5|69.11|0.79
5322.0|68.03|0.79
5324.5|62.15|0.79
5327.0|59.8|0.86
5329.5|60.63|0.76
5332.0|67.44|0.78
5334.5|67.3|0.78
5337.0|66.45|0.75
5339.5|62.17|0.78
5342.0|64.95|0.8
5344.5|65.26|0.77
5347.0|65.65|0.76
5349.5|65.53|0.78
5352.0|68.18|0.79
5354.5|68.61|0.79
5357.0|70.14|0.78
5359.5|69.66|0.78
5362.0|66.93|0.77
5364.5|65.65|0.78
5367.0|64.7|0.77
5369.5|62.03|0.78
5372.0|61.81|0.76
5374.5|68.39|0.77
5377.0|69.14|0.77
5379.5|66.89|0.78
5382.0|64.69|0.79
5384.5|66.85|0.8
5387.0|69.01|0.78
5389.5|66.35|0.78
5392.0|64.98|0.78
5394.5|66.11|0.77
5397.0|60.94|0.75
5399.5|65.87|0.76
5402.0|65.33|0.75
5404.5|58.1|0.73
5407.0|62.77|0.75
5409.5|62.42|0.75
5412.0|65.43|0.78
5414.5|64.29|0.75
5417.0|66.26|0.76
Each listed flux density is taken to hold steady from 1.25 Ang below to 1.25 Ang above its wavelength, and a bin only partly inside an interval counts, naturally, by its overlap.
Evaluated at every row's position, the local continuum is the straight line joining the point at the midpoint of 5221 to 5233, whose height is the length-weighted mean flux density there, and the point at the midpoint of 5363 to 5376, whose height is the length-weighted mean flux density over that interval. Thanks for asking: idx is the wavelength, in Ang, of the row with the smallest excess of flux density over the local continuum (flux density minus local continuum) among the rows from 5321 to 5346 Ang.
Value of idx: 5327.0 Ang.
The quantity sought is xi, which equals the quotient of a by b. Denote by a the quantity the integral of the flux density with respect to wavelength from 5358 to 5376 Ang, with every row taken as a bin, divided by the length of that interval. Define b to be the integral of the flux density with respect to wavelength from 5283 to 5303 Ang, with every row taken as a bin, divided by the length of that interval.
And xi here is 0.98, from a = 65.7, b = 66.9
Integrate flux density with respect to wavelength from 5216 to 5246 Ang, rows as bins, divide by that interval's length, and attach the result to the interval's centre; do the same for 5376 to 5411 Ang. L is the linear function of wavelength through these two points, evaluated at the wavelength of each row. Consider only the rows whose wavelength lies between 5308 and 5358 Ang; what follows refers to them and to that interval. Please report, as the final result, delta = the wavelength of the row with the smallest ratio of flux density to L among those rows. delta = 5327.0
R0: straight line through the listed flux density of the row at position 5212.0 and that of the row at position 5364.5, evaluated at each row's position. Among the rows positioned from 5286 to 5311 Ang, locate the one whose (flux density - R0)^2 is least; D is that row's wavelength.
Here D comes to 5302.0 Ang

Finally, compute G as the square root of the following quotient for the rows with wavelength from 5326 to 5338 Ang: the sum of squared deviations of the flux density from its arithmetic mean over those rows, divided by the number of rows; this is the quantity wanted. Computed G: 3.4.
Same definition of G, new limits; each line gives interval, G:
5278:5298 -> 3.2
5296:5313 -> 2.8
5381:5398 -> 2.3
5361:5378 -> 2.7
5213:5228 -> 4.2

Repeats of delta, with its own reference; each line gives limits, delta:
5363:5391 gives 5372.0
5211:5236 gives 5227.0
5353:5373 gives 5372.0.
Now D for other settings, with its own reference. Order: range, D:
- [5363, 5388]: 5364.5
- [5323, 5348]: 5347.0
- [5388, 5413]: 5402.0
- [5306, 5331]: 5317.0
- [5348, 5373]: 5364.5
